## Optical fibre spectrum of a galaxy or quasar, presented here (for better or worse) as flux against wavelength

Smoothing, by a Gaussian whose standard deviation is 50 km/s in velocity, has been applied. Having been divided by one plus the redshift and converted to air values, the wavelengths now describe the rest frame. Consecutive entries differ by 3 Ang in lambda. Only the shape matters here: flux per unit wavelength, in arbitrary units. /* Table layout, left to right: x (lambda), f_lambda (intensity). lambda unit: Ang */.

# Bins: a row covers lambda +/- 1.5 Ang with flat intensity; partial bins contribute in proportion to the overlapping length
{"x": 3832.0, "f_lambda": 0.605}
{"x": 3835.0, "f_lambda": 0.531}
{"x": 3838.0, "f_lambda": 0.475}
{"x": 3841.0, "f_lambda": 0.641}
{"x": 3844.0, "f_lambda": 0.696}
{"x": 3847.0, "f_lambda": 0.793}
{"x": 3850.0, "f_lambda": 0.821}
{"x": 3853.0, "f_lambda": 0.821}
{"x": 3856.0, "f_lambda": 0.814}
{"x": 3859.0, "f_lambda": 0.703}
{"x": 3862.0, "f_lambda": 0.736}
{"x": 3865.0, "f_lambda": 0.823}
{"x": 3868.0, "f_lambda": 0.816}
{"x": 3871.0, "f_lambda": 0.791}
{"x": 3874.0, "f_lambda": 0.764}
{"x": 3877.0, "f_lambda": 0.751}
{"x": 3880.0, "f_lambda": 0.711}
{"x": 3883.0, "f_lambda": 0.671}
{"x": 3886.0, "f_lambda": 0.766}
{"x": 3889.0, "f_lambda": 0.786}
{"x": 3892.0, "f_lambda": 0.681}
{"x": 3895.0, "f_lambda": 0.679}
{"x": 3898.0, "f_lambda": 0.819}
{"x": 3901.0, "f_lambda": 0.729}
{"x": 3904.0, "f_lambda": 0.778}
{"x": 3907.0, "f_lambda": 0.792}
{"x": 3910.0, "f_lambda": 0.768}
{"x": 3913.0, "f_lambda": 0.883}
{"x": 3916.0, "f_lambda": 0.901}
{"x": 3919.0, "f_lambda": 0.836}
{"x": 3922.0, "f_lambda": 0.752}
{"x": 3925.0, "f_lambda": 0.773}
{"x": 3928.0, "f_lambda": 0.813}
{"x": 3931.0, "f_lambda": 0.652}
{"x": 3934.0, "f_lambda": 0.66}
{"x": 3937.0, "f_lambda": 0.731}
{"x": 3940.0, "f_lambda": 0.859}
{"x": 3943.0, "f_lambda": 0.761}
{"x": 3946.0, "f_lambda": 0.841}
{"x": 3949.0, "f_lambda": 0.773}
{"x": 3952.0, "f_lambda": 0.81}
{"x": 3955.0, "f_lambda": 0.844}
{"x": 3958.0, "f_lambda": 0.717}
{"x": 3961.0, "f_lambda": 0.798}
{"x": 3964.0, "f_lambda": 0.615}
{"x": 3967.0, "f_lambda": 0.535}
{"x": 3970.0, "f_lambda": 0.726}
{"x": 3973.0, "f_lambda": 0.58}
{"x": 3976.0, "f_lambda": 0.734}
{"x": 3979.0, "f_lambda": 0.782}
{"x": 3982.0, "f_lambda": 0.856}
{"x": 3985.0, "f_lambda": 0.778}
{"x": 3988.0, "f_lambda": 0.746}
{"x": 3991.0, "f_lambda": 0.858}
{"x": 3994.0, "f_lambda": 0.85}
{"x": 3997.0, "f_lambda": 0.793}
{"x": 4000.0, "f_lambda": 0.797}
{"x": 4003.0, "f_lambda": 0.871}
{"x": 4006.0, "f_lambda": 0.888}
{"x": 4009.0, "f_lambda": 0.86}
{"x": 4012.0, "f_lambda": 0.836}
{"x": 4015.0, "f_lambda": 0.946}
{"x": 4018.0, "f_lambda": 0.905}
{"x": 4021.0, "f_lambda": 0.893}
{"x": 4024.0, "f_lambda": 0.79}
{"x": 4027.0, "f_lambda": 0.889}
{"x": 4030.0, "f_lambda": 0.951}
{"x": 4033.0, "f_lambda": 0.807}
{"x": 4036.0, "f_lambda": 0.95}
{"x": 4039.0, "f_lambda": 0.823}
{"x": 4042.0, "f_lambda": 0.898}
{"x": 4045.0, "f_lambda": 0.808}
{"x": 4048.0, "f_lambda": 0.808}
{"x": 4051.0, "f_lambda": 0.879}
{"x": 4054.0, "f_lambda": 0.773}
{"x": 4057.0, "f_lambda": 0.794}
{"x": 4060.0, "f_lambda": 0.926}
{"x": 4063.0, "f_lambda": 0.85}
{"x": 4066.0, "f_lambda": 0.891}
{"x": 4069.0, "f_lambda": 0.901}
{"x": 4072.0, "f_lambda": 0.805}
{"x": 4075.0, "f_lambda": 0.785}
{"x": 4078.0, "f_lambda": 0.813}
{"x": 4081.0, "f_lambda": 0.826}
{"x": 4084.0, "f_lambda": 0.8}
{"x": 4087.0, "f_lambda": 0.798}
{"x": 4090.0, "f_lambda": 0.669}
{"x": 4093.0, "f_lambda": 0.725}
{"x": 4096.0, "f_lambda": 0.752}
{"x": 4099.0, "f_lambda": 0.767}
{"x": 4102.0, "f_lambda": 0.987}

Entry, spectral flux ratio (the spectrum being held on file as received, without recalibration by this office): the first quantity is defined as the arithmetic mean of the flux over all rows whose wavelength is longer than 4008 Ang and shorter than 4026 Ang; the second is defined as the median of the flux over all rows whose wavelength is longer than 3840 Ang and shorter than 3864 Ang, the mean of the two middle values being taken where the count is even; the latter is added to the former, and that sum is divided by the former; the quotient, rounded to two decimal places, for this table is 1.88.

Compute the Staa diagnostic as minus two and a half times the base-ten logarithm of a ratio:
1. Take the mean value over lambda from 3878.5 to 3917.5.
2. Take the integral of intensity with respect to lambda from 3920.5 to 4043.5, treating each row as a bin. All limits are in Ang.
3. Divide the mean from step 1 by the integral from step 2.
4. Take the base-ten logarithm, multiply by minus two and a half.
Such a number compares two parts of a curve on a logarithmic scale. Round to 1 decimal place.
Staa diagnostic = 5.3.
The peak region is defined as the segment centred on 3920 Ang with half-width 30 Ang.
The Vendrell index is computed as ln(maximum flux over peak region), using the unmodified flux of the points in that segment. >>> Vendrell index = -0.10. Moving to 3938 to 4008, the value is -0.12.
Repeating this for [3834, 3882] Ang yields -0.19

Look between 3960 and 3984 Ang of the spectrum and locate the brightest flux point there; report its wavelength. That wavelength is 3982.0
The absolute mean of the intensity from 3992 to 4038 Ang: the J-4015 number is 0.87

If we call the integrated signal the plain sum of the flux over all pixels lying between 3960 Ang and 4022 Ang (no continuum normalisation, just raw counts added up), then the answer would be 16.6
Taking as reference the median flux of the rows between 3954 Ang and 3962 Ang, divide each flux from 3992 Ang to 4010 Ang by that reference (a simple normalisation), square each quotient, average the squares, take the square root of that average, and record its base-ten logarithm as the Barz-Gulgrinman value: 0.024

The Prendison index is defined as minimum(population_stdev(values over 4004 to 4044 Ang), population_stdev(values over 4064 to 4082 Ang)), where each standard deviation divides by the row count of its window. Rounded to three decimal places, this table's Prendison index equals 0.044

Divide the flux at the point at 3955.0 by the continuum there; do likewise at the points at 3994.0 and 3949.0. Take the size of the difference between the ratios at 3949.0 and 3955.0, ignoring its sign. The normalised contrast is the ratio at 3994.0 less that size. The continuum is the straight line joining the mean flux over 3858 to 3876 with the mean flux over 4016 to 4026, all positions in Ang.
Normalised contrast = 0.92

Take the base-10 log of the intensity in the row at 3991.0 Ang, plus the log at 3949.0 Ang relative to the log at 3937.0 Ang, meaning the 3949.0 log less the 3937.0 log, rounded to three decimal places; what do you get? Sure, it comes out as -0.042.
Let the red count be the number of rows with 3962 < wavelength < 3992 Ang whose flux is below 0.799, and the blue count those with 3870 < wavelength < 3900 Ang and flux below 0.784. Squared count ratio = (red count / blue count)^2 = 1.3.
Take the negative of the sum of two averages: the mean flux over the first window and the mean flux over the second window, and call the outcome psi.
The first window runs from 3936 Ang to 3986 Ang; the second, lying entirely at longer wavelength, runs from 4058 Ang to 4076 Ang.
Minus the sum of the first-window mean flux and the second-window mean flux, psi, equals -1.61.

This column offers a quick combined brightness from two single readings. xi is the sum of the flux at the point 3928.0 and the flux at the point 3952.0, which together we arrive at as 1.62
